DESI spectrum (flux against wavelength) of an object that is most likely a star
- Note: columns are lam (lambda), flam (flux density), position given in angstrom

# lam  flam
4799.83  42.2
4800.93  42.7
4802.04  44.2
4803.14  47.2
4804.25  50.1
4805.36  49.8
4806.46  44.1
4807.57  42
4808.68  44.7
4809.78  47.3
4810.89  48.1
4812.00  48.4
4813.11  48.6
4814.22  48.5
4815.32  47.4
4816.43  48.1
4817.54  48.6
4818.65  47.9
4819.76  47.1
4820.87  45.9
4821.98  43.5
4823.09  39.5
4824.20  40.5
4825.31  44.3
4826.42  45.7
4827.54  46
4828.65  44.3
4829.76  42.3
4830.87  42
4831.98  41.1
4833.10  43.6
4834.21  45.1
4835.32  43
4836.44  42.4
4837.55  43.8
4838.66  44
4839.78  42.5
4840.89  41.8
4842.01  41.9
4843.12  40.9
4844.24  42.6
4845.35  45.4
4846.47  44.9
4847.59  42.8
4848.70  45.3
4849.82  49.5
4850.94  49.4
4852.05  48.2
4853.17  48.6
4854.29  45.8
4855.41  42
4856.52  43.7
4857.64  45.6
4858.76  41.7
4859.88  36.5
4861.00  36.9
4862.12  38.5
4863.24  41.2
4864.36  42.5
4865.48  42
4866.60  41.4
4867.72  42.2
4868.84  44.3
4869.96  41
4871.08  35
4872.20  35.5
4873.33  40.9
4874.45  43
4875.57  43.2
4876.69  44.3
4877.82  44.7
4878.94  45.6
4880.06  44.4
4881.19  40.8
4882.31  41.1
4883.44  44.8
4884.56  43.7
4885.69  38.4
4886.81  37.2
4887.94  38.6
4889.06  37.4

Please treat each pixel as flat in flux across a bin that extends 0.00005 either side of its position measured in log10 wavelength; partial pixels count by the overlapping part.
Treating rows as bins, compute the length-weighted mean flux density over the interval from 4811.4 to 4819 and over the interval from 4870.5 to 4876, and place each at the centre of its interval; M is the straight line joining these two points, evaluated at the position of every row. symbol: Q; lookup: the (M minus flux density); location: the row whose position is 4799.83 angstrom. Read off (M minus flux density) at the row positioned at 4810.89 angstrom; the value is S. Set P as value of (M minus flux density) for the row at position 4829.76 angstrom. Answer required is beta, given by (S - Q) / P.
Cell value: -2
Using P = 3.7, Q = 8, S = 0.8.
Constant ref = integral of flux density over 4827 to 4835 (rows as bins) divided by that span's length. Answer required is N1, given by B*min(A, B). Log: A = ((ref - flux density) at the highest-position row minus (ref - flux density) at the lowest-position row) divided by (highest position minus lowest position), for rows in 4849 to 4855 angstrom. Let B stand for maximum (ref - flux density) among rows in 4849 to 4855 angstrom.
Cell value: 5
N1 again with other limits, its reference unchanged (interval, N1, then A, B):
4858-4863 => 7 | 1.0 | 7.0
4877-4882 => 3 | 1.2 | 2.7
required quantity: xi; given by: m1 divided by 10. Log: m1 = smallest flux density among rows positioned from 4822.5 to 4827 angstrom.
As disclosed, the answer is 3.95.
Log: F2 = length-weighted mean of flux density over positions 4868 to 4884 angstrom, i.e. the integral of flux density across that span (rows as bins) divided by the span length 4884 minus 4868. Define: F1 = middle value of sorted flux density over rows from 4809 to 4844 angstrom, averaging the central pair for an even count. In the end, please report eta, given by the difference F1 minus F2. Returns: 2.3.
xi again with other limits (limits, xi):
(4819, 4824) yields 3.95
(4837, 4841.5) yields 4.18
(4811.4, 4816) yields 4.74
